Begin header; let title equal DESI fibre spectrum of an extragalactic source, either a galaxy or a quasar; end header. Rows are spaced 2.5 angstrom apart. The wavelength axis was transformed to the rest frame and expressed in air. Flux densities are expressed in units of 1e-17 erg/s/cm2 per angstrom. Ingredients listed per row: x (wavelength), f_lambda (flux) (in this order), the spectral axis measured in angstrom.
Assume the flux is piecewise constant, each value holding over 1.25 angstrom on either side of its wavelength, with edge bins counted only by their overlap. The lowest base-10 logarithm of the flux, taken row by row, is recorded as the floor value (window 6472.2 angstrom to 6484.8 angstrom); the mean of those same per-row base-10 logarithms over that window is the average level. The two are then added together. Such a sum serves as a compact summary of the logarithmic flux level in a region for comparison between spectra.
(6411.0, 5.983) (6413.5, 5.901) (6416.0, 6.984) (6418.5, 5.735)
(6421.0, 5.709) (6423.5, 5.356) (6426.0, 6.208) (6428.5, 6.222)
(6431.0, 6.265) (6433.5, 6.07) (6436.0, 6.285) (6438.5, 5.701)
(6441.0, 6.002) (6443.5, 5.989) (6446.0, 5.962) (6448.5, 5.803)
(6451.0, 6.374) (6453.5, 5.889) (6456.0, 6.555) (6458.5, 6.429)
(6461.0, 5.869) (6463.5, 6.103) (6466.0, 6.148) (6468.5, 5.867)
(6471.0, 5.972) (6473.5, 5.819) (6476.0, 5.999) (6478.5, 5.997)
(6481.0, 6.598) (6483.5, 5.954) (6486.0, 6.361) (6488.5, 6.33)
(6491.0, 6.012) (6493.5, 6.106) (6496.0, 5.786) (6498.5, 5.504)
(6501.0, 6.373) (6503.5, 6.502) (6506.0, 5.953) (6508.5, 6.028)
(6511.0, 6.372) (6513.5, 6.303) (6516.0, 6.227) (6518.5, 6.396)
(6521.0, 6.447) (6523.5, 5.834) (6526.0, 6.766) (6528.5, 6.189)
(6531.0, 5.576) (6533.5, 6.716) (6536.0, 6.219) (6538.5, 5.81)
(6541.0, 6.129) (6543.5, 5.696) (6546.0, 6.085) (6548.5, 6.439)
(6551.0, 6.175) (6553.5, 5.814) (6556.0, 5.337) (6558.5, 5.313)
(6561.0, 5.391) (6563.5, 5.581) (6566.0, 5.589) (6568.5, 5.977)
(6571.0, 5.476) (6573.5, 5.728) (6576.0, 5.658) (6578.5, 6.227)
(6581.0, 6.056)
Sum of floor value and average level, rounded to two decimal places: 1.55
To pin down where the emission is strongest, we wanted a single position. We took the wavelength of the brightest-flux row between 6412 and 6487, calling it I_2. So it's 6416.0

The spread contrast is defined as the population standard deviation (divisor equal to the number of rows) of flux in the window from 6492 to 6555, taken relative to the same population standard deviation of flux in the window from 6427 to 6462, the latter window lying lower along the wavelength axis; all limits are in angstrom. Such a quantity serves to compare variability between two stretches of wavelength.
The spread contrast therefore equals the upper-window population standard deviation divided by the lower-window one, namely 1.32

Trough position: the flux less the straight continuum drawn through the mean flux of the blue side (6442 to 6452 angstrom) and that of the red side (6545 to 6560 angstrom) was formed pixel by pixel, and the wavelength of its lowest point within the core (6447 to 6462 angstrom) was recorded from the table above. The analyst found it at 6448.5 angstrom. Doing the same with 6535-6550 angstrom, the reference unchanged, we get 6543.5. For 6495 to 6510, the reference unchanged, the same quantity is 6498.5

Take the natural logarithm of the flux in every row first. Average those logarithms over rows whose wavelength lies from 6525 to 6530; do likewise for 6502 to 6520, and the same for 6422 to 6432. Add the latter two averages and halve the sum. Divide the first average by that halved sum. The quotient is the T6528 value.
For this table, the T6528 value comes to 1.03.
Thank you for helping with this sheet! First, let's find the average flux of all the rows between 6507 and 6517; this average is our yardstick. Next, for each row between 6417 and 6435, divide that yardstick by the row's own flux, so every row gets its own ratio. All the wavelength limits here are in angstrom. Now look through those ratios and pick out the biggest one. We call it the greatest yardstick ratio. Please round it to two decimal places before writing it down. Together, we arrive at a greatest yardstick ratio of 1.16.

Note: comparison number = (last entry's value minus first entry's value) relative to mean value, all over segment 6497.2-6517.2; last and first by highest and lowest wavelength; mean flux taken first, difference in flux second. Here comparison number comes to 0.117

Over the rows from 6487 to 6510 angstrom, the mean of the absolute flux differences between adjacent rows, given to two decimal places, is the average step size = 0.33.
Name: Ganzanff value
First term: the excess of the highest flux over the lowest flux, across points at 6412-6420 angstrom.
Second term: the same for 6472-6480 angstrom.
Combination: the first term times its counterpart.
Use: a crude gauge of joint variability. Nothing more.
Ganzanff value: 0.22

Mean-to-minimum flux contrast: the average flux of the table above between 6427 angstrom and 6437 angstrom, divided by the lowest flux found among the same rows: 1.02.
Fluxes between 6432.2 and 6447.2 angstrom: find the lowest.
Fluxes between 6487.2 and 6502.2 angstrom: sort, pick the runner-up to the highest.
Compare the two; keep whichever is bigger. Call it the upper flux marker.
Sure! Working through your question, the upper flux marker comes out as 6.33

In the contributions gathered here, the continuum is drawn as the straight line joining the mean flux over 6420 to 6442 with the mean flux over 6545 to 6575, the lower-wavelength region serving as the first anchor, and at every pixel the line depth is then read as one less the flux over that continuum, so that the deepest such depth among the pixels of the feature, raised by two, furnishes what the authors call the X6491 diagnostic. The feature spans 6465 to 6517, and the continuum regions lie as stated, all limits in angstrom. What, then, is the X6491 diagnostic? 2.06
